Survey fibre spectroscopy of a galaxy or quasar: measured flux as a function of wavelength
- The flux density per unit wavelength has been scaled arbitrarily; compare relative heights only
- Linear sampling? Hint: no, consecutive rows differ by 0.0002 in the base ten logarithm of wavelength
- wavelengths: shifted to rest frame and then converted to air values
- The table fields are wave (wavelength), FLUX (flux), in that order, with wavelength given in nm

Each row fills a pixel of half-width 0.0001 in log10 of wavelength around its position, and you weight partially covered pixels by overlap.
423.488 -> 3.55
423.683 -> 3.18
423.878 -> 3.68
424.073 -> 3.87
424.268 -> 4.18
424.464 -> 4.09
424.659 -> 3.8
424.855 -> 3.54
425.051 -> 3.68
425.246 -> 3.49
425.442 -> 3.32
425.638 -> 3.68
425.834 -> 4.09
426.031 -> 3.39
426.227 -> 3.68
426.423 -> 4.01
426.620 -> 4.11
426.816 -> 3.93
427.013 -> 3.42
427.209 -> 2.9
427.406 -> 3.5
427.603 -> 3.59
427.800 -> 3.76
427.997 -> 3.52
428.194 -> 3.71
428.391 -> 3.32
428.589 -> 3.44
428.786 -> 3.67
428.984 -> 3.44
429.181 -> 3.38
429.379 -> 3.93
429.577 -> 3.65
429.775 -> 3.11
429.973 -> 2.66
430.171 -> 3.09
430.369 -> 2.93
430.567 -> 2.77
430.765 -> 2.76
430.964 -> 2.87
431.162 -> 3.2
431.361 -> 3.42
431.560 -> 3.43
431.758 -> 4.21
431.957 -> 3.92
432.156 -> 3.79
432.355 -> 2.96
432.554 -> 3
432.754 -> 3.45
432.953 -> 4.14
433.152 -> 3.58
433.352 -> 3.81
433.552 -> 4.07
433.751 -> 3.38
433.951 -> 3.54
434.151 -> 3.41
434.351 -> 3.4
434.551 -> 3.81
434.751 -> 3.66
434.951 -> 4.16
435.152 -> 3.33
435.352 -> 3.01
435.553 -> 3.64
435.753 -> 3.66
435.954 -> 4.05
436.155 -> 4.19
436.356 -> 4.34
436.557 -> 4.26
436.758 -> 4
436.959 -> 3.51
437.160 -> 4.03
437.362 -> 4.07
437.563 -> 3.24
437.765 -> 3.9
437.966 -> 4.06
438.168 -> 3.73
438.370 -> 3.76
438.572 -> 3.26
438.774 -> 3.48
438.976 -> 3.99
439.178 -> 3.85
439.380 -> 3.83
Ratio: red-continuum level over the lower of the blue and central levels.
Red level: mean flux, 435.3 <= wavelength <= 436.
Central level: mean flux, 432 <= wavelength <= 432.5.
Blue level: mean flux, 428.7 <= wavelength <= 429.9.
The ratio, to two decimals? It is 1.06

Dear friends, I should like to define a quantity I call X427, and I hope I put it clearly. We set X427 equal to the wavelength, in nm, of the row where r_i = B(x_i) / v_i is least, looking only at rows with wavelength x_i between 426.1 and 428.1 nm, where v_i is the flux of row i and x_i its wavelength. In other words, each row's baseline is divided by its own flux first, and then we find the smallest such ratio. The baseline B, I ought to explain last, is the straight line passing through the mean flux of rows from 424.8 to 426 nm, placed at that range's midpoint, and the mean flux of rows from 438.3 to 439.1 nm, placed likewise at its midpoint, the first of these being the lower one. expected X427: 426.620 nm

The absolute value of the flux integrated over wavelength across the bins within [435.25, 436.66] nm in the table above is 5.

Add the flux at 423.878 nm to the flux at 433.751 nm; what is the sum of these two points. 7.06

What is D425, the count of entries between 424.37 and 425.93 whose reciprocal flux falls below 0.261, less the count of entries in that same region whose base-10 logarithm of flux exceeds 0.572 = -1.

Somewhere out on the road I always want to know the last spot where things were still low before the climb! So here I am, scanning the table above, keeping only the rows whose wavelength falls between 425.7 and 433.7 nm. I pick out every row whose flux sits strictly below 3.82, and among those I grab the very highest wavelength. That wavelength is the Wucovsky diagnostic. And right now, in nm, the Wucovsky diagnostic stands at 433.352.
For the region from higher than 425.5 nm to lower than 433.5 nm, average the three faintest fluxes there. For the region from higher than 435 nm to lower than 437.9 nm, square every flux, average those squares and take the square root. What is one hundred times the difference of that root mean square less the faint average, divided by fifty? 2.2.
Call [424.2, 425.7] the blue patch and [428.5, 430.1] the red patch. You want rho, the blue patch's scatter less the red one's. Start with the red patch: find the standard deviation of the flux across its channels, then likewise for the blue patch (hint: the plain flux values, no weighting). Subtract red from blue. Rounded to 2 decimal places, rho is -0.09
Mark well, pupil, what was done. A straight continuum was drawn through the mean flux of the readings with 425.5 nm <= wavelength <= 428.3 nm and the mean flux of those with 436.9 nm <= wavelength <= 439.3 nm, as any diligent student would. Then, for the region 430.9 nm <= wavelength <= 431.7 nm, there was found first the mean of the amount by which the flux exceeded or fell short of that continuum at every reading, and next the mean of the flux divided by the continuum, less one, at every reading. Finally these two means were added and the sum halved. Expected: -0.3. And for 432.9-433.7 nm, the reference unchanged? 0.1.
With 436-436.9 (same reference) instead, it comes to 0.3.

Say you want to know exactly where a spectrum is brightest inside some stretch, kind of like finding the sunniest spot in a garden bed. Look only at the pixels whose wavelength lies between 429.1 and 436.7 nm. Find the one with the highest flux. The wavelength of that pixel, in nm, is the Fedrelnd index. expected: 436.356 nm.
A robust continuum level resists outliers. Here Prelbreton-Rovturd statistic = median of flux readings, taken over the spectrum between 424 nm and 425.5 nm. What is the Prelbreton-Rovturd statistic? 3.74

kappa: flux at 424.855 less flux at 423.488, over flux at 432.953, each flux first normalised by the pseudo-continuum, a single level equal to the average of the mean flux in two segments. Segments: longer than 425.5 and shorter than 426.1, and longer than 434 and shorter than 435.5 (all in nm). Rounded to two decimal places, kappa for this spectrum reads 0.00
